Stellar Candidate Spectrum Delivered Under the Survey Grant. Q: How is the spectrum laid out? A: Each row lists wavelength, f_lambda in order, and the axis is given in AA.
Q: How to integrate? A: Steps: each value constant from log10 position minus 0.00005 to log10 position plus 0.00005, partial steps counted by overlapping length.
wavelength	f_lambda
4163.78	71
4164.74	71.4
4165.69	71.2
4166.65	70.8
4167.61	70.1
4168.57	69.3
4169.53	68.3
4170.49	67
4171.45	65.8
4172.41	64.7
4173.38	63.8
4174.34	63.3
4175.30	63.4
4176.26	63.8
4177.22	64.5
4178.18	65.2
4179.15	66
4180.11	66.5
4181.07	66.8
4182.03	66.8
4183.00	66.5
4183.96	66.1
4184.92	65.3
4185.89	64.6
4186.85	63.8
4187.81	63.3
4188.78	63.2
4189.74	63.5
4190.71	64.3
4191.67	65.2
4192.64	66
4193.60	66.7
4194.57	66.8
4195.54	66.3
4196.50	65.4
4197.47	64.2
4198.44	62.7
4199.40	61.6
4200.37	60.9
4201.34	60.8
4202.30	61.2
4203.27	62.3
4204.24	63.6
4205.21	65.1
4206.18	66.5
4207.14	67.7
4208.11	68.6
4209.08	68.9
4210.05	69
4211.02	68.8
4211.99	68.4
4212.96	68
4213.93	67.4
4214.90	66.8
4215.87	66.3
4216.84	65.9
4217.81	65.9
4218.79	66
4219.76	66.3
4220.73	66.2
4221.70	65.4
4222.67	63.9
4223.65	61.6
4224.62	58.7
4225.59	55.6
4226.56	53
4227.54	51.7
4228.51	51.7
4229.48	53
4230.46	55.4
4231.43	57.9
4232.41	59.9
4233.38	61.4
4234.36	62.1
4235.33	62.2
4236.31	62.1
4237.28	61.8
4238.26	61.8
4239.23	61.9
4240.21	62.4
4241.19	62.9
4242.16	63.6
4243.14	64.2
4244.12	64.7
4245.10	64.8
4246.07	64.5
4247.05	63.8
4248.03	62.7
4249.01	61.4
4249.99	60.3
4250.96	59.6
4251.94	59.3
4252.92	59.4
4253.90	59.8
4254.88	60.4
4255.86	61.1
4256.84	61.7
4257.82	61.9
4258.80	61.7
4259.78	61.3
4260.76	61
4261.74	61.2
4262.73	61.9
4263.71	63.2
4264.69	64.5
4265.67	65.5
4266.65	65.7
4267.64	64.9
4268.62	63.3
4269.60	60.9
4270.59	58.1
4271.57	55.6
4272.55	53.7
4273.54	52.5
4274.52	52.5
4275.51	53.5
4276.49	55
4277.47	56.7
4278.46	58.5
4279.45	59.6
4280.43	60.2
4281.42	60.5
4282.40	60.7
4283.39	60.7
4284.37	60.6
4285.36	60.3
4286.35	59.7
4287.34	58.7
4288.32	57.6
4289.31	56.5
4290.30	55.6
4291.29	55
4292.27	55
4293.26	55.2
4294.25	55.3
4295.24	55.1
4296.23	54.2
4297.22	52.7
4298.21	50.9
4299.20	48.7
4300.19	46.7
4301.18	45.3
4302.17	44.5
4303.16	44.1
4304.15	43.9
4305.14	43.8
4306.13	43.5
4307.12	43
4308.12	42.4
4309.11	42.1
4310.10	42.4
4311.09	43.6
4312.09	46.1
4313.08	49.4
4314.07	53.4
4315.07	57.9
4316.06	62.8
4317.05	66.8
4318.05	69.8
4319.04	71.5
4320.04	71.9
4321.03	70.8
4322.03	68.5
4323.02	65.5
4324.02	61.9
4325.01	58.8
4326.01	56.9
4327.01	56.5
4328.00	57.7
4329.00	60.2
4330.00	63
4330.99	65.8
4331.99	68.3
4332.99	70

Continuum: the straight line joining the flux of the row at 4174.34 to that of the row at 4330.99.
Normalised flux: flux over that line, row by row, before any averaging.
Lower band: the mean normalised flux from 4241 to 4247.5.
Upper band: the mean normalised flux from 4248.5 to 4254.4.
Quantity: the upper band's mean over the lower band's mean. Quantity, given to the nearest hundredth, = 0.93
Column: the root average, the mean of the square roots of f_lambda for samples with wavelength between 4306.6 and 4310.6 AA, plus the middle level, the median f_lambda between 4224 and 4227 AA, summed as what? 62.1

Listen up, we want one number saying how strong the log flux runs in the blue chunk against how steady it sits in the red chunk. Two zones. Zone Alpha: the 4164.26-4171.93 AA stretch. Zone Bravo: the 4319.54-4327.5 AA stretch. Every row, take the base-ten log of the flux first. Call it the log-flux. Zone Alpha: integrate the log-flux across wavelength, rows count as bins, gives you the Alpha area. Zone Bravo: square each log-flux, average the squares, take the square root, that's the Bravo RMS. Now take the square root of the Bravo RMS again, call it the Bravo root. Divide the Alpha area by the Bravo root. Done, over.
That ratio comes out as 10.5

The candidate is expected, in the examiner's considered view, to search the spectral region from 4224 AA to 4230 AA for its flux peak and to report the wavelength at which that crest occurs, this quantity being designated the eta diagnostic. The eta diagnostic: 4224.62 AA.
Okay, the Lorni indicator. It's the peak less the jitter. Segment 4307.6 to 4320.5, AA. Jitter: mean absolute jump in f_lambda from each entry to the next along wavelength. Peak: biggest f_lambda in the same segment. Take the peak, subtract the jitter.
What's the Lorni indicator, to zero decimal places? 69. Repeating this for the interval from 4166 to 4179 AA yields 70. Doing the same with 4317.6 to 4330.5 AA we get 70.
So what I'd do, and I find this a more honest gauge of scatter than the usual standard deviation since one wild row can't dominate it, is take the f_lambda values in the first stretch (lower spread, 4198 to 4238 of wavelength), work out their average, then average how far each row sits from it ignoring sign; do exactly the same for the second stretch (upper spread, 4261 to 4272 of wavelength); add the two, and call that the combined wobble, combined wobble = 6.4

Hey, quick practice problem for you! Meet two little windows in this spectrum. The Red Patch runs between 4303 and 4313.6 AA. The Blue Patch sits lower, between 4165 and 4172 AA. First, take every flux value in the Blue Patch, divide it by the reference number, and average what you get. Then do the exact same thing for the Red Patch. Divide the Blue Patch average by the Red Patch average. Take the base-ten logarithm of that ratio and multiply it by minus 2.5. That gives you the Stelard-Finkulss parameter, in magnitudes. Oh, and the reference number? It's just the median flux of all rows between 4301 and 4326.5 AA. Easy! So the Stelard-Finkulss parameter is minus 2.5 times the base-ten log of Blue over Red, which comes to -0.49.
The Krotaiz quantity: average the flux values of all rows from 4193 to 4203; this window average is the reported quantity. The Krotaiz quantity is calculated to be 63.7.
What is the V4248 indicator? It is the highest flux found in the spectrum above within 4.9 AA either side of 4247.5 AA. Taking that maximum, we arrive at 64.8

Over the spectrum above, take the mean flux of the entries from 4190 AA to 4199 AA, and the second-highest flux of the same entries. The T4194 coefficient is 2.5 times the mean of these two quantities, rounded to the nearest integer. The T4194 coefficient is 165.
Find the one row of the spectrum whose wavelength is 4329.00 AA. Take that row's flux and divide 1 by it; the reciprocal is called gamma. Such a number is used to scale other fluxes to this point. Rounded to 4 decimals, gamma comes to 0.0166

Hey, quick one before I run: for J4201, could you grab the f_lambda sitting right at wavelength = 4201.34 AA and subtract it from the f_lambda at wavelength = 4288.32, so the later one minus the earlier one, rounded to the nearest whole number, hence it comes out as -3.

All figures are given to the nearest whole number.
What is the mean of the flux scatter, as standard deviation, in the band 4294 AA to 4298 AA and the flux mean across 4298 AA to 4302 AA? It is 24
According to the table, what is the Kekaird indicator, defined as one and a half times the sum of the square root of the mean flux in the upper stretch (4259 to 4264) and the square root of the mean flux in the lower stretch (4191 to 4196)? 24.0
